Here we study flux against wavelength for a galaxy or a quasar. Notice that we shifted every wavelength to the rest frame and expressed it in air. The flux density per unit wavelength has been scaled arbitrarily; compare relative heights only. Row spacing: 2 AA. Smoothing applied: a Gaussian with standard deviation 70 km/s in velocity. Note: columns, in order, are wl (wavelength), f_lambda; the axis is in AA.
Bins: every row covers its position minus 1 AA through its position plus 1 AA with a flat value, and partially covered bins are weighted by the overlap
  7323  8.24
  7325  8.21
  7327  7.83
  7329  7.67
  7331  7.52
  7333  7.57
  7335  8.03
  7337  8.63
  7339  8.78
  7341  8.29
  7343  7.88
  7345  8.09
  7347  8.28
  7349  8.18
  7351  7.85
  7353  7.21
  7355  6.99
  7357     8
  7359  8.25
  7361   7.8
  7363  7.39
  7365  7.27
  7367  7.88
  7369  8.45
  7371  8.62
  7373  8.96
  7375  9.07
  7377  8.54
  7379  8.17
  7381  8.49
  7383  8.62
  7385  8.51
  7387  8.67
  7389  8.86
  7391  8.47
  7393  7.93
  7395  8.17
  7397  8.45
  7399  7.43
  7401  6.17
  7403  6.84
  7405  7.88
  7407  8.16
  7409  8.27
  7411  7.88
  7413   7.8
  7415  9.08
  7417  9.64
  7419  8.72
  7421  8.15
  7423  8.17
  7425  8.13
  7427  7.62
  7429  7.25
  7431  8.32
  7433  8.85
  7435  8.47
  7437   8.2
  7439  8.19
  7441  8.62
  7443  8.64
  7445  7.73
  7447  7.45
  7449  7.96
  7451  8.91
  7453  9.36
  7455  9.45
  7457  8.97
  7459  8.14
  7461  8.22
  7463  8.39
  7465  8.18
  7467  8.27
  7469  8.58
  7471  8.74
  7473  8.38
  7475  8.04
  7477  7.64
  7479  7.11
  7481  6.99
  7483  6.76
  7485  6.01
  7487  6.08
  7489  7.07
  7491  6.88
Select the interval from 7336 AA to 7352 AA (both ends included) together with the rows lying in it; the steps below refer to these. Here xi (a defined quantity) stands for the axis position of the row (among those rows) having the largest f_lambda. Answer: 7339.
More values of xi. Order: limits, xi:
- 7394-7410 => 7397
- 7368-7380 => 7375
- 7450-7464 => 7455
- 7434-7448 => 7443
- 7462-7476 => 7471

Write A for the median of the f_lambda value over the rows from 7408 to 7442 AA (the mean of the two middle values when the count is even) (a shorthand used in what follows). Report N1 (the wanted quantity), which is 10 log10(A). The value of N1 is 9.14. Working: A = 8.2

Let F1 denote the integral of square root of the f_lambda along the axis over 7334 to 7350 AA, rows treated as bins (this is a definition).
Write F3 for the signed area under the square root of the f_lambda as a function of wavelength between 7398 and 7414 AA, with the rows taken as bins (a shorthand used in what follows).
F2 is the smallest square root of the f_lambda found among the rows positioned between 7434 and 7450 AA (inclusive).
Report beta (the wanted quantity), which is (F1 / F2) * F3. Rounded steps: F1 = 46.0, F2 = 2.73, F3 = 43.9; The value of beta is 740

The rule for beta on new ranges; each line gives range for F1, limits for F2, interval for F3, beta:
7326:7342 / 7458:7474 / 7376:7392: 743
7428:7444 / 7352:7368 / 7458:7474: 807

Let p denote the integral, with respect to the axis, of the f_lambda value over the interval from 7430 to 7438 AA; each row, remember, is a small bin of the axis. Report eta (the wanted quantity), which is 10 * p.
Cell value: 677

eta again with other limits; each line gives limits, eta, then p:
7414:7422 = 712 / 71.2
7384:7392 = 690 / 69.0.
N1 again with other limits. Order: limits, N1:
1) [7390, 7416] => 8.99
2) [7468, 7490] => 8.52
